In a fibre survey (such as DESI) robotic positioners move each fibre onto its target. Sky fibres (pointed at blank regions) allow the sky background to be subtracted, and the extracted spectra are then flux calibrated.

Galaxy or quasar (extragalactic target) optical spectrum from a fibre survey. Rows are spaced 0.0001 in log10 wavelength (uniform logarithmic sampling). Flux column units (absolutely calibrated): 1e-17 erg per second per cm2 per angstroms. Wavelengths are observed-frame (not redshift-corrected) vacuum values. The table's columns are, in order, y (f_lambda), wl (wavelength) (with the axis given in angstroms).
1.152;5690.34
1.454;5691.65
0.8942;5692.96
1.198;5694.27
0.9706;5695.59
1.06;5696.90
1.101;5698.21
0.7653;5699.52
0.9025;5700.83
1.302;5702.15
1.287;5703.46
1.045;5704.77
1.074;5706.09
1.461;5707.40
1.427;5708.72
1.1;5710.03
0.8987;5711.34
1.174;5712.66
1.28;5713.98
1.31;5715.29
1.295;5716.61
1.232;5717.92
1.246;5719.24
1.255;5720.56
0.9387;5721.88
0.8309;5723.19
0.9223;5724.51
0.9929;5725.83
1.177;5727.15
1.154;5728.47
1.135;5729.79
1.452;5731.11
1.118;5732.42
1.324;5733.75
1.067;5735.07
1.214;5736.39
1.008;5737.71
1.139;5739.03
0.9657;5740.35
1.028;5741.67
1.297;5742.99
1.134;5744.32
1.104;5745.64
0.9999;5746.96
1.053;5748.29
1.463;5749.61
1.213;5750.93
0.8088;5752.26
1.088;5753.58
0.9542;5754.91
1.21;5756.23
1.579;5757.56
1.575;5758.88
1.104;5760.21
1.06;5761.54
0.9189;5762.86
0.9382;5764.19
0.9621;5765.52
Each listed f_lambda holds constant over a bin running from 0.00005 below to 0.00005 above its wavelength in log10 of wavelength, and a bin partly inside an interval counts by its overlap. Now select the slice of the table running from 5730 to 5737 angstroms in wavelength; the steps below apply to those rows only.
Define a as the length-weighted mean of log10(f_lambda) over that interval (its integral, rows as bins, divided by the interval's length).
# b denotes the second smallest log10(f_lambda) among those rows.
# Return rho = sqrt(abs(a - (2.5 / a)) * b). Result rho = 1.18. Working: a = 0.087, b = 0.048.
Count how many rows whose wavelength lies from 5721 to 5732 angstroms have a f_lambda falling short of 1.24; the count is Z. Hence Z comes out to 7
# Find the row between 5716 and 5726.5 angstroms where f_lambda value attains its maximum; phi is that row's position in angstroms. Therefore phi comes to 5716.61 angstroms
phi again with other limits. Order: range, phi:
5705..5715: 5707.40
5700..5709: 5707.40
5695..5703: 5702.15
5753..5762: 5757.56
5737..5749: 5742.99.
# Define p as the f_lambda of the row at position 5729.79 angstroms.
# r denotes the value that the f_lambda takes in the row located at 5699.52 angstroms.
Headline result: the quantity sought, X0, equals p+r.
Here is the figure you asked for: 1.90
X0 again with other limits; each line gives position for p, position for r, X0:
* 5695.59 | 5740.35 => 1.94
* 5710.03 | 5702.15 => 2.40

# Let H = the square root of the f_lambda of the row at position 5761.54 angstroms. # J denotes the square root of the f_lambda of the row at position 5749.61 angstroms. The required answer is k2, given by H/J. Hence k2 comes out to 0.85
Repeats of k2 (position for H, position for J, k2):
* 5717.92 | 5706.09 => 1.07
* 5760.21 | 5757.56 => 0.84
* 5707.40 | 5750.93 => 1.10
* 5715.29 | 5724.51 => 1.19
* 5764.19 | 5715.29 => 0.85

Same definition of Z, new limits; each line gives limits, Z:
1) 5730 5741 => 6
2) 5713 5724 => 3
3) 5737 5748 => 7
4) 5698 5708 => 5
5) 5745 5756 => 7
